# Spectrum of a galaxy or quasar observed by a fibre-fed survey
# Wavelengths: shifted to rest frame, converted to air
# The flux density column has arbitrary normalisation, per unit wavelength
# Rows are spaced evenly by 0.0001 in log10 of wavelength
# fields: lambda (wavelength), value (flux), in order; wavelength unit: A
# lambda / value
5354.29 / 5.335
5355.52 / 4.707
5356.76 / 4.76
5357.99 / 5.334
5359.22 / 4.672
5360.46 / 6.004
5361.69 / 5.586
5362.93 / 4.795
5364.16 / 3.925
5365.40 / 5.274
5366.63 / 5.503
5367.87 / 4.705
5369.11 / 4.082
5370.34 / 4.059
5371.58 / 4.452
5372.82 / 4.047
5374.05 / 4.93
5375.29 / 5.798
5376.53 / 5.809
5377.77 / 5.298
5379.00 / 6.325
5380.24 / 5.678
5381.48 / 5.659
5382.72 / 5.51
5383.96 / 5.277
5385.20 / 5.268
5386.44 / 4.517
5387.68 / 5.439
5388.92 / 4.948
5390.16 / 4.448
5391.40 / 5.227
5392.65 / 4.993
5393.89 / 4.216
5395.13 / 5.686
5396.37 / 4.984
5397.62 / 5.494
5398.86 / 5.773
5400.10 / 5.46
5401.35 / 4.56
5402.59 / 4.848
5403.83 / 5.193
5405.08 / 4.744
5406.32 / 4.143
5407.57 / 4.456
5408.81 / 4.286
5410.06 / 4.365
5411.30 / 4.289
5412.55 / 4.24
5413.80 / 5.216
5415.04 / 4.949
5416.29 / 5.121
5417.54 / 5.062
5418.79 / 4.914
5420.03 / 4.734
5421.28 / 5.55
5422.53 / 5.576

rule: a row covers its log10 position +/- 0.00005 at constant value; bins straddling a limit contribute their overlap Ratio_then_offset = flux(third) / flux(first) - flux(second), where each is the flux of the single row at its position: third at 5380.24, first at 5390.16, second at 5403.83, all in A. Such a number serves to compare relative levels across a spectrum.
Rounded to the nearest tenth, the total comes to -3.9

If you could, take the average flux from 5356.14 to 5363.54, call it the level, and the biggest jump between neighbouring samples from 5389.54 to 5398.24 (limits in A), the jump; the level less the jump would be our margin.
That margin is 3.72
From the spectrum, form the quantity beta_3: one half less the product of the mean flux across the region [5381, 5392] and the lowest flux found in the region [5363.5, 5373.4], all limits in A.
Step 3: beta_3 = -19.7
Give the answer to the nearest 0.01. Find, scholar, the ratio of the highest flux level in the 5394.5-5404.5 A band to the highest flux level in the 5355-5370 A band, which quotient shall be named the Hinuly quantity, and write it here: 0.96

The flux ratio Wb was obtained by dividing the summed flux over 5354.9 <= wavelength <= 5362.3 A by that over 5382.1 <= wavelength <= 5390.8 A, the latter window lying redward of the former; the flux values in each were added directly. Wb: 0.9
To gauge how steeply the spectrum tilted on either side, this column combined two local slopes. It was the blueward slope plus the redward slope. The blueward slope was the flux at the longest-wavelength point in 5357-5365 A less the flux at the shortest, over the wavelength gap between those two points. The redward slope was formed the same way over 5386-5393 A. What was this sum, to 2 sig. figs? -0.15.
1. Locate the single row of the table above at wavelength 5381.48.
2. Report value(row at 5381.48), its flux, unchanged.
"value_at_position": 5.659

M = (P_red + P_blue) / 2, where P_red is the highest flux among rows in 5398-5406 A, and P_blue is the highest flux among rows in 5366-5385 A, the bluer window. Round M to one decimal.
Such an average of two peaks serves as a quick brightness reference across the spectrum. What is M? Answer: 6.0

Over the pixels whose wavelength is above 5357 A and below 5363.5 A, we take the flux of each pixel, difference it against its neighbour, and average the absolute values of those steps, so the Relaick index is 0.80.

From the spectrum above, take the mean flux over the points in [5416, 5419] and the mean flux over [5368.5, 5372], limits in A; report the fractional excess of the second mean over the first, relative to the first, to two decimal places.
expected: -0.17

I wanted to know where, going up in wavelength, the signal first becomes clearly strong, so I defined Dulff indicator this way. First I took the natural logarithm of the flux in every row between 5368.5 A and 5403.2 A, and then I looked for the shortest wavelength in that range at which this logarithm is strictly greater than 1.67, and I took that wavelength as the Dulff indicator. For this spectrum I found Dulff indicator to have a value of 5375.29 A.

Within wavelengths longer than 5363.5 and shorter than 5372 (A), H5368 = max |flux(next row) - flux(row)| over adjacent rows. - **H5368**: 1.35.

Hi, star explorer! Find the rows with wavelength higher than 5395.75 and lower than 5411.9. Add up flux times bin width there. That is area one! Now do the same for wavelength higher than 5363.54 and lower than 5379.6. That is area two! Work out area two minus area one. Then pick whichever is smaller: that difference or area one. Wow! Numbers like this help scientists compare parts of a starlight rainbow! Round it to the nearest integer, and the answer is 2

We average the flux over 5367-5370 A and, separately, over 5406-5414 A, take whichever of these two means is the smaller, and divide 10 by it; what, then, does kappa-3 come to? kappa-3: 2.28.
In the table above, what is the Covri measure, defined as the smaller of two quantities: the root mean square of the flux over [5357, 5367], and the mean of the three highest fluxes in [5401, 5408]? 4.93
